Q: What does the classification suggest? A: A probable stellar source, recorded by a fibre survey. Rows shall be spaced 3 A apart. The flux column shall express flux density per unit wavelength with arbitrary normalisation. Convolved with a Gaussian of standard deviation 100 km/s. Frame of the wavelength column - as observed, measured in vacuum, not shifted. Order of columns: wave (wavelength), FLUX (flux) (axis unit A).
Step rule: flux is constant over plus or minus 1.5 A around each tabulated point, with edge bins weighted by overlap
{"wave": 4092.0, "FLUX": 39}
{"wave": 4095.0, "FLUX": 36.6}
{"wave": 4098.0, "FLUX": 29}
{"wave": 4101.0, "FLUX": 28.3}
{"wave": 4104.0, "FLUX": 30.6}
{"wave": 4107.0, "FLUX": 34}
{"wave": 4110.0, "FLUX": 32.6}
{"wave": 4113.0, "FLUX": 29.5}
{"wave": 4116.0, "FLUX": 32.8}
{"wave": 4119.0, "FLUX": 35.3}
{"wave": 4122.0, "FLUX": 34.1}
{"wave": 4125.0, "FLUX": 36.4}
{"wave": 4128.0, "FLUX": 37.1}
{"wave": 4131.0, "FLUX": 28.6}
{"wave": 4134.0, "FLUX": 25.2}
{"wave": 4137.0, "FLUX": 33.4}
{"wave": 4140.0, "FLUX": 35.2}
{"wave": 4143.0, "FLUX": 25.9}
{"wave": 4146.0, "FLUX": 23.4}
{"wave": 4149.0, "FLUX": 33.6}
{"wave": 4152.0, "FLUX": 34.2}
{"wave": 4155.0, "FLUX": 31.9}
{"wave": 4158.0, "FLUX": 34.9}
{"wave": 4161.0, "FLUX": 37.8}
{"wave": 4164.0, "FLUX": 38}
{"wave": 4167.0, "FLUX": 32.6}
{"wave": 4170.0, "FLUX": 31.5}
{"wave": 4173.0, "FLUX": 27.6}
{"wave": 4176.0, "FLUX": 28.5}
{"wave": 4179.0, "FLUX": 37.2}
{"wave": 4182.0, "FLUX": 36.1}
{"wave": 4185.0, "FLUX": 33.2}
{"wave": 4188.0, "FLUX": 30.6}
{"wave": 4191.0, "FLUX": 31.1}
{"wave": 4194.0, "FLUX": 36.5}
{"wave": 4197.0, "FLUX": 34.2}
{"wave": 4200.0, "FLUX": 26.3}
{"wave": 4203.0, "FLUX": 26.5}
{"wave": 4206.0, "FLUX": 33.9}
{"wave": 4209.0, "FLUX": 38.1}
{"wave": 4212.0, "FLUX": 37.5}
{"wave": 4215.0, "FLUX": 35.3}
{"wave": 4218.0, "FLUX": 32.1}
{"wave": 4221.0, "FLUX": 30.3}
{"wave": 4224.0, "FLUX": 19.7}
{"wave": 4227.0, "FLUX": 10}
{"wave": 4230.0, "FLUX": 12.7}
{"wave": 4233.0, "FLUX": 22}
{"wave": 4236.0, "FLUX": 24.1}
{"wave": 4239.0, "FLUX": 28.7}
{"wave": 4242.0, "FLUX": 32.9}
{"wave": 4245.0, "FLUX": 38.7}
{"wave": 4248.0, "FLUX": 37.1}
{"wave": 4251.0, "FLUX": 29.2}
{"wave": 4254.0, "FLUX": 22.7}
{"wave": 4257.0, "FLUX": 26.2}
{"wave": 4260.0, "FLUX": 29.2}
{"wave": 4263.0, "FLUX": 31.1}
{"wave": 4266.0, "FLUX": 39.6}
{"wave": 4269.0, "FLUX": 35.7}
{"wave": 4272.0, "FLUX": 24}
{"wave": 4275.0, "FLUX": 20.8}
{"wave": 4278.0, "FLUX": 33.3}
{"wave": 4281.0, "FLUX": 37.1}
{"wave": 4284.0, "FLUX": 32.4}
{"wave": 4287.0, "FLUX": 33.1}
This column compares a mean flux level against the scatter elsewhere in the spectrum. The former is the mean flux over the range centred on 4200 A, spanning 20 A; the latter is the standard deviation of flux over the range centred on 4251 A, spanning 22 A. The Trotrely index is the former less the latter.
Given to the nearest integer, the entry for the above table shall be 27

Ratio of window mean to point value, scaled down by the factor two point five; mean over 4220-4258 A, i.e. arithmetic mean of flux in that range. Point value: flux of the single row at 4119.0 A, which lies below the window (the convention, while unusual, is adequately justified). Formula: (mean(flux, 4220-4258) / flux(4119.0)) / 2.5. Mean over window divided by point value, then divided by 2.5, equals 0.291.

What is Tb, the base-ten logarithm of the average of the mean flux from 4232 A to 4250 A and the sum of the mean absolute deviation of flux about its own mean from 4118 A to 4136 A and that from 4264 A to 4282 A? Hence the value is 1.31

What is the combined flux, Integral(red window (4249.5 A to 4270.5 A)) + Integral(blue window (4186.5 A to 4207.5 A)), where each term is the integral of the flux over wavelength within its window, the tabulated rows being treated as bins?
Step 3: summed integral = 1298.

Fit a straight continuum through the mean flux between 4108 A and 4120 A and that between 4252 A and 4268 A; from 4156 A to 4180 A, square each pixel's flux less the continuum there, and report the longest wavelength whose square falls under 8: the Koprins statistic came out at 4170.0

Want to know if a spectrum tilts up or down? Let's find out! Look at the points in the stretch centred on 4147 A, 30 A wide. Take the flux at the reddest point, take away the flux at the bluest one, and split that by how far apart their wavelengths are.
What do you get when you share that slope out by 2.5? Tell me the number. 0.19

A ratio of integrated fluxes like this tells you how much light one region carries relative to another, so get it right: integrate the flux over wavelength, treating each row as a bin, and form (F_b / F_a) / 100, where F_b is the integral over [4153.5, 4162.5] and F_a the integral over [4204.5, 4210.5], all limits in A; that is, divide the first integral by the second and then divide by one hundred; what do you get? 0.015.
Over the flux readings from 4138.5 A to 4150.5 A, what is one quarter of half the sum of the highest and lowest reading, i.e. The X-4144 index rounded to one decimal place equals 7.3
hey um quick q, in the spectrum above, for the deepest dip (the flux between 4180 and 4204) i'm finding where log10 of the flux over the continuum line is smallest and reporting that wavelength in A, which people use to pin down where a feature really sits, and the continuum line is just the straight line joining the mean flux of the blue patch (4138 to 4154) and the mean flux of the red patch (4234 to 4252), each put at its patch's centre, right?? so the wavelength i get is 4200.0 A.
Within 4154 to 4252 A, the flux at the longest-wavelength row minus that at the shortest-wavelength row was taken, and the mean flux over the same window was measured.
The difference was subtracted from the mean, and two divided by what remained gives 0.060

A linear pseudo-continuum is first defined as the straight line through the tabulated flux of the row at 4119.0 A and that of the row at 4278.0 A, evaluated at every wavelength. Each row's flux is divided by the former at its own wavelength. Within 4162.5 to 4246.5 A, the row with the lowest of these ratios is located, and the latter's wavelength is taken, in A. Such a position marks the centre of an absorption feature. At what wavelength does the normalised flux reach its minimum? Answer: 4227.0 A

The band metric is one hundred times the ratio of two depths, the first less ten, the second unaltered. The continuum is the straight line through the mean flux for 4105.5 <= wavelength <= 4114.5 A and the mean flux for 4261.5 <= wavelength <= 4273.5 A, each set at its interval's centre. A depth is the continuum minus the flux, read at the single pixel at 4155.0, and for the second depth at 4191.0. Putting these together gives -792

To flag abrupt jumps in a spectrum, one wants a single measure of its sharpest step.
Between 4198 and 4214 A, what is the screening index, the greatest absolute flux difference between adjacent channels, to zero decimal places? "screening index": 7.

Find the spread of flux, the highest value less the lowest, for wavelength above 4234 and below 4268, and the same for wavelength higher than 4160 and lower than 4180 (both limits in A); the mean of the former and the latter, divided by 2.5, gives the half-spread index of 5.5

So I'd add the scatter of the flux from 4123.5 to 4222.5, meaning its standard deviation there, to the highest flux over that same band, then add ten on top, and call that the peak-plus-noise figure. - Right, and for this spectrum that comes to 52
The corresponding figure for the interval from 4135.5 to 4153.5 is 50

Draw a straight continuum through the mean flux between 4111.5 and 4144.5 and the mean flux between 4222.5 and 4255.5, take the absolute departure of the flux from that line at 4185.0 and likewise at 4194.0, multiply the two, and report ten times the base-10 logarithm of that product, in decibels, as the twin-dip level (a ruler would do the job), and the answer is 16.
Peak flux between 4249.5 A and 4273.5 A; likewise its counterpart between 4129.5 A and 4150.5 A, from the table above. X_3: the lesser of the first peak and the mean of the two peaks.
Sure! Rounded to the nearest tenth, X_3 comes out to 37.4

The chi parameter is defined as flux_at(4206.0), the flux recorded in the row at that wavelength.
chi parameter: 33.9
